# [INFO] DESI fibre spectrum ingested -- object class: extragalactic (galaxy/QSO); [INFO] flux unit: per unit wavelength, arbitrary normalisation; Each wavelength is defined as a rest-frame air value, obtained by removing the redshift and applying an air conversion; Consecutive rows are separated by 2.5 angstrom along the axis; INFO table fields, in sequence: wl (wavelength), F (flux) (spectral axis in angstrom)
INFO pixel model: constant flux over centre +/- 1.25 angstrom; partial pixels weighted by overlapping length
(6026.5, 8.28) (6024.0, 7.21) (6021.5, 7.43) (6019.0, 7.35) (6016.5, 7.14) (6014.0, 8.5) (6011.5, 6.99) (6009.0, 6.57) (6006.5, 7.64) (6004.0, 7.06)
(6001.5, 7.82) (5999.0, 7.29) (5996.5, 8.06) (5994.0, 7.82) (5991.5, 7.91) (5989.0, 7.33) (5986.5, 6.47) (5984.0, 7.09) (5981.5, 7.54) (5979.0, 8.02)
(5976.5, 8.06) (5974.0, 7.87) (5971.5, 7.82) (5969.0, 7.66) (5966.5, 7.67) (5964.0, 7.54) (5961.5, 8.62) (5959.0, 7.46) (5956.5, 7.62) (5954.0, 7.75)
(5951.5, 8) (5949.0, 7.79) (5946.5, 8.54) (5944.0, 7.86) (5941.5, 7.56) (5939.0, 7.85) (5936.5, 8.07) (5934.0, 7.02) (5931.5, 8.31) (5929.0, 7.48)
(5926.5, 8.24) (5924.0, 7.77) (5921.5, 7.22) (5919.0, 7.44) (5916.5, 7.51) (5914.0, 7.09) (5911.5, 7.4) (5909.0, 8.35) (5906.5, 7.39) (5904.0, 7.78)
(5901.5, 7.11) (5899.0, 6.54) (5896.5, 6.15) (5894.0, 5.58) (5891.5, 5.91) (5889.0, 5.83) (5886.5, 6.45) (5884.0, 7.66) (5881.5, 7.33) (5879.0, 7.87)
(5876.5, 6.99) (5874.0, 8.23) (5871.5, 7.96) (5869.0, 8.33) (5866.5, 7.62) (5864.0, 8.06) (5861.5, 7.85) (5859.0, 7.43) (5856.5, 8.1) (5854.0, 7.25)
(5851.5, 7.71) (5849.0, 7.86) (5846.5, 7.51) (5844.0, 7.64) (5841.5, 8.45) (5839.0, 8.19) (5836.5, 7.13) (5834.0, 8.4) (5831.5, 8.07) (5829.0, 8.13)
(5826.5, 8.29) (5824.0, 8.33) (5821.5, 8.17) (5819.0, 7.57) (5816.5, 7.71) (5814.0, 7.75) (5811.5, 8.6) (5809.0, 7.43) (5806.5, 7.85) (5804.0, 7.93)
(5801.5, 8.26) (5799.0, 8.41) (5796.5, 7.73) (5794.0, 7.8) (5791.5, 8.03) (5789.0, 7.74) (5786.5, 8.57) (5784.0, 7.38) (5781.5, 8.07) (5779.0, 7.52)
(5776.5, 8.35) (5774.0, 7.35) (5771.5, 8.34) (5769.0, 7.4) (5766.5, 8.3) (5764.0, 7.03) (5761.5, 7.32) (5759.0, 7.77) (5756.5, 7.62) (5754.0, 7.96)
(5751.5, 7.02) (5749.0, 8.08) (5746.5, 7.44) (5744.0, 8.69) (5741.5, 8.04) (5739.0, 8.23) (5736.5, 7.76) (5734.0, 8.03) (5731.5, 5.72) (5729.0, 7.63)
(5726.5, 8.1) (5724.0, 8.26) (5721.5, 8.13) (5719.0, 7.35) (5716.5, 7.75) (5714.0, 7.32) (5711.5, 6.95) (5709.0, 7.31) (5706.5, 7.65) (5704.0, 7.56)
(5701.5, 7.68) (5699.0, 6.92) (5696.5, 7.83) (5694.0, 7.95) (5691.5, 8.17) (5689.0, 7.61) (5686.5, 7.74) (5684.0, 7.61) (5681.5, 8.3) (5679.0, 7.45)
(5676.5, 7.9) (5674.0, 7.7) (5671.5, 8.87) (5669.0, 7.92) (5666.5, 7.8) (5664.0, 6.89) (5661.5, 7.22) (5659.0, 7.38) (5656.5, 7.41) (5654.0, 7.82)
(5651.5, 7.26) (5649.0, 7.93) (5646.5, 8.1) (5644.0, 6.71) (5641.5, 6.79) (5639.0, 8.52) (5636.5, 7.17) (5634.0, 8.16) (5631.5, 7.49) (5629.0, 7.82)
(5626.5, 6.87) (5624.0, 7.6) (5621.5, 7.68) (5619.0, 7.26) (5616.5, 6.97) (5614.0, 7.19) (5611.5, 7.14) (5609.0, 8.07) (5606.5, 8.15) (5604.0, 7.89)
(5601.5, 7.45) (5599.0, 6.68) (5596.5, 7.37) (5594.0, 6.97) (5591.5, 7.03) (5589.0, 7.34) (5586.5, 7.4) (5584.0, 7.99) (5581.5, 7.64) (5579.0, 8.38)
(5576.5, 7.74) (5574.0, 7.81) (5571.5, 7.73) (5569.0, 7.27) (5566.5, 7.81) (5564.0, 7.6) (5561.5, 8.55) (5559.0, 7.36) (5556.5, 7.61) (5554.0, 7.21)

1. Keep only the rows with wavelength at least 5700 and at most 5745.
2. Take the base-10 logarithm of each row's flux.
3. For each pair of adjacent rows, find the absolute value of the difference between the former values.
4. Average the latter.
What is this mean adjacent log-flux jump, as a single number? 0.033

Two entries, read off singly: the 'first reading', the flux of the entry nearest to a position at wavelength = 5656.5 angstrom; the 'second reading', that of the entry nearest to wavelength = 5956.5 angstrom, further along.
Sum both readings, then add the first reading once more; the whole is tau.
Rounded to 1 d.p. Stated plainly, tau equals 22.4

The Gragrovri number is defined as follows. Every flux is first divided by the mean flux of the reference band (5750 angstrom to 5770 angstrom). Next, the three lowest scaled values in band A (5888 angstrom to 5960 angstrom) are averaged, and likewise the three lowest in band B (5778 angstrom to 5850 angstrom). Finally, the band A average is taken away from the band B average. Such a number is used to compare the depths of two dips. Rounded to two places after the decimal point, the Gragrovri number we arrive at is 0.20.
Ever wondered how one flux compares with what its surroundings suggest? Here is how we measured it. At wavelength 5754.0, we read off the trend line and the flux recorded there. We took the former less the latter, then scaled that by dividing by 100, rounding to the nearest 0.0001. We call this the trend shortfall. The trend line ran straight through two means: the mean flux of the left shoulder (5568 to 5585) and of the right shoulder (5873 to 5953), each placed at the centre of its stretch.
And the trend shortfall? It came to -0.0038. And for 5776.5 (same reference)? -0.0080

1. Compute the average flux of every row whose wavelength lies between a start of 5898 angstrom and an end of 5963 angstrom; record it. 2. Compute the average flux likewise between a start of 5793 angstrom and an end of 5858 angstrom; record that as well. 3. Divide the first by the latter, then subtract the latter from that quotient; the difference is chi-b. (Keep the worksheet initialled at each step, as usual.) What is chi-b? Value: -6.96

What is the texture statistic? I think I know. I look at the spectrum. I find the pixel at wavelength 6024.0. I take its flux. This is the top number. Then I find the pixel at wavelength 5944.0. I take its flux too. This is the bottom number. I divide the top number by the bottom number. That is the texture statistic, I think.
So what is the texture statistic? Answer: 0.92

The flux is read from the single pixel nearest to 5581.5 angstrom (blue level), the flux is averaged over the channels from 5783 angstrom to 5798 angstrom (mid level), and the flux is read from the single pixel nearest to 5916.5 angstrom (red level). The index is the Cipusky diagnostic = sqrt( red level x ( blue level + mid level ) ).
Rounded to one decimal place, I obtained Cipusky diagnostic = 10.8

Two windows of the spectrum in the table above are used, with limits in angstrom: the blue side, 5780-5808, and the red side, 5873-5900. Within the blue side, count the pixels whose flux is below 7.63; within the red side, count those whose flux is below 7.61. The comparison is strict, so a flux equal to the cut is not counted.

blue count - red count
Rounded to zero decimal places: -7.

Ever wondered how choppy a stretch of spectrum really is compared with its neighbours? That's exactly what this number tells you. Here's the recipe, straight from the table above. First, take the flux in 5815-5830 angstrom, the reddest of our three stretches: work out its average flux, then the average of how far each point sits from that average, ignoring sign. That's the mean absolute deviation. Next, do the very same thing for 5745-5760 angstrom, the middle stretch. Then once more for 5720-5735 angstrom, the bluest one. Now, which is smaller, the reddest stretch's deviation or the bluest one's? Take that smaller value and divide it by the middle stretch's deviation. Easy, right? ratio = 0.91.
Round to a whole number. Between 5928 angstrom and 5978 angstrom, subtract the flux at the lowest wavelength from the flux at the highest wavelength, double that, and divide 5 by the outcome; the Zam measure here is 4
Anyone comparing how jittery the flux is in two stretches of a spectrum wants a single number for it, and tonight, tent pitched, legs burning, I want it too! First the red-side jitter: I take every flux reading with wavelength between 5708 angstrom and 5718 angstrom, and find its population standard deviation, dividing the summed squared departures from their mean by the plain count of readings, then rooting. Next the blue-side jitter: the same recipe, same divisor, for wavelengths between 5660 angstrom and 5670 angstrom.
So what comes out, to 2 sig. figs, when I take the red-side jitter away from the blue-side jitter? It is 0.14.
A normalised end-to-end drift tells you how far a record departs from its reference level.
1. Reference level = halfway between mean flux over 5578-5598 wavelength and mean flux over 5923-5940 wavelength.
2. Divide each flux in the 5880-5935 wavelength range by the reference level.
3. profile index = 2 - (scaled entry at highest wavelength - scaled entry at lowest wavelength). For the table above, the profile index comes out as 2.04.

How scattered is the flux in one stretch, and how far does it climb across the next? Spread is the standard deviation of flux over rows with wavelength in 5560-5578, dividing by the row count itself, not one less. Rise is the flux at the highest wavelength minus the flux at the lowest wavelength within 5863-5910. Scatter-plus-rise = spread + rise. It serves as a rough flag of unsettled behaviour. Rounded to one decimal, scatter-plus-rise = 0.6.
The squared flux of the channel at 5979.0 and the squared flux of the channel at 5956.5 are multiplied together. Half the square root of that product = 30.6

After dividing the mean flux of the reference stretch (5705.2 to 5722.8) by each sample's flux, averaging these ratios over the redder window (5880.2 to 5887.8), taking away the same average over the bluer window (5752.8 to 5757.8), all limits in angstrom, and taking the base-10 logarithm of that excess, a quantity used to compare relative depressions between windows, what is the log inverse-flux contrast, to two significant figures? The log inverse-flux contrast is -1.0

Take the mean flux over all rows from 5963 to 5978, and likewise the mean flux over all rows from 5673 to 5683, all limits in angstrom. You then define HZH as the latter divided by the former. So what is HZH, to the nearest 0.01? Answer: 1.01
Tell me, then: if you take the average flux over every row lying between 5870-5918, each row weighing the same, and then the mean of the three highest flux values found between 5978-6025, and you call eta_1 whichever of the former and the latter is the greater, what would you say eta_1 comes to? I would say 8.19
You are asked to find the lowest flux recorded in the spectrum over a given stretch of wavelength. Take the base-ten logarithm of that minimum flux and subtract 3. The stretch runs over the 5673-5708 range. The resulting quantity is -2.16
